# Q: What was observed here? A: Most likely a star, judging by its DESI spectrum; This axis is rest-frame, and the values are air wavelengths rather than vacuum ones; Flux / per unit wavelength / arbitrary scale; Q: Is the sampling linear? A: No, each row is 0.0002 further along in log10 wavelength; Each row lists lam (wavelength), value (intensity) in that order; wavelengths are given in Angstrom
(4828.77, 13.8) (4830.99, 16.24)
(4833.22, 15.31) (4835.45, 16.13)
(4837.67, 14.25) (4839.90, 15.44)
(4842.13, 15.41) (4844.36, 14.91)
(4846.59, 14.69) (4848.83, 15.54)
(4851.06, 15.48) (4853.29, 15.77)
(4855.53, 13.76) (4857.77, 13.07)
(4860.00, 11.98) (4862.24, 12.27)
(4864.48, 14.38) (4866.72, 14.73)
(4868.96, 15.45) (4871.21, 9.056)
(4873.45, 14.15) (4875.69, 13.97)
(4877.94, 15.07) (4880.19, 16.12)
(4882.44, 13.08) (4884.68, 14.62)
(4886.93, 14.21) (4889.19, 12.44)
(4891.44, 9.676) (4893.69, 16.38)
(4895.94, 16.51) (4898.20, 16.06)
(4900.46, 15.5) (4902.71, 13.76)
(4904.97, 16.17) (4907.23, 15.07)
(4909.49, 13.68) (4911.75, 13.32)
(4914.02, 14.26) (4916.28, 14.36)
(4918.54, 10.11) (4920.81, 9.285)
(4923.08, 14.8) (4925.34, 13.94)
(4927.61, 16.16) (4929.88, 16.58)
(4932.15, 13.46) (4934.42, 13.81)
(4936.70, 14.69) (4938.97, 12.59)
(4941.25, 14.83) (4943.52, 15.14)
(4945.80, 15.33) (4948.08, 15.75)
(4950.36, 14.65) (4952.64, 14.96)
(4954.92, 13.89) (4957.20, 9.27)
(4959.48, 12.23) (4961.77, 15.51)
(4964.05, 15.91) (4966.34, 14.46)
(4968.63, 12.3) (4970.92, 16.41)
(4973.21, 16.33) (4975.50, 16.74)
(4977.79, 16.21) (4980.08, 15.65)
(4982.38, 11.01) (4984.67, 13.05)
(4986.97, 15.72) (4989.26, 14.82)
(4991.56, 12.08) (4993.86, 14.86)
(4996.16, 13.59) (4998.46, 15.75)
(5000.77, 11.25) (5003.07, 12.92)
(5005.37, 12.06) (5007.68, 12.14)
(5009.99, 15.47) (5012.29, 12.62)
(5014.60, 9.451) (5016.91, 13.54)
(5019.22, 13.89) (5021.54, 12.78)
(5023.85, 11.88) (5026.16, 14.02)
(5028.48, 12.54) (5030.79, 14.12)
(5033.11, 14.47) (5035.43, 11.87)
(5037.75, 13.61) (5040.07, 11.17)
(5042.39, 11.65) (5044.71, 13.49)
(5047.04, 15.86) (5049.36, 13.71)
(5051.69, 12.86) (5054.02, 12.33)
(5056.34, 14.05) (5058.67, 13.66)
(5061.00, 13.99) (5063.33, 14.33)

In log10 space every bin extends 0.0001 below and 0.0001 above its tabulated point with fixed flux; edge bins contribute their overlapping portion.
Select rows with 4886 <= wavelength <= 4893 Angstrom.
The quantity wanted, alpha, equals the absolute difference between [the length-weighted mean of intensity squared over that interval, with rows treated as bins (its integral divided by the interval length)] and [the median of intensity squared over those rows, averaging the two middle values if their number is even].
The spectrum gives 1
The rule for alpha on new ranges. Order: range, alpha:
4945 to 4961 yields 22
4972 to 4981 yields 0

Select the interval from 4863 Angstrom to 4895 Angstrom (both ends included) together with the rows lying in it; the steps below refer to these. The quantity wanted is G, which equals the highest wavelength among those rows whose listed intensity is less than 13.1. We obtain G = 4891.44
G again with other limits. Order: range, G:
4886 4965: 4959.48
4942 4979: 4968.63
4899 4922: 4920.81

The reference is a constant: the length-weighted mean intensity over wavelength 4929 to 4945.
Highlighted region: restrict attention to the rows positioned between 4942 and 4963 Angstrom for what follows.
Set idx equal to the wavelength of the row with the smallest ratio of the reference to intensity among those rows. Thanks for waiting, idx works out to 4948.08 Angstrom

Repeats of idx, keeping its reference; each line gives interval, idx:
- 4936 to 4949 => 4948.08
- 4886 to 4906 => 4895.94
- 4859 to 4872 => 4868.96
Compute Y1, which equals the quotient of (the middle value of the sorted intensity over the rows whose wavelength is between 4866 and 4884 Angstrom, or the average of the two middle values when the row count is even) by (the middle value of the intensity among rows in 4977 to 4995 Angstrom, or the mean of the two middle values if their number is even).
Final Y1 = 0.97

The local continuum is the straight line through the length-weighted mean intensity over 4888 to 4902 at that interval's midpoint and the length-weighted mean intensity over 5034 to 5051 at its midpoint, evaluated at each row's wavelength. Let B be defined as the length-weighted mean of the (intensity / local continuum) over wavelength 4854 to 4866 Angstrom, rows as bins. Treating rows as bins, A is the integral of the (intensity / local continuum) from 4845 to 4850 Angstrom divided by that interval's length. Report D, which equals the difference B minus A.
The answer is -0.12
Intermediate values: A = 1.02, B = 0.90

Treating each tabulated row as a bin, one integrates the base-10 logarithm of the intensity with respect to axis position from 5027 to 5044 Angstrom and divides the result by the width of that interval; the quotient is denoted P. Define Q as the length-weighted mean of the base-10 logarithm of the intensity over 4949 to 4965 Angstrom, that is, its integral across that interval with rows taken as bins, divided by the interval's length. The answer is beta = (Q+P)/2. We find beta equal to 1.12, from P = 1.11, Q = 1.13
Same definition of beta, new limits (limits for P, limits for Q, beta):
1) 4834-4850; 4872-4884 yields 1.17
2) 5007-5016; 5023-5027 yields 1.10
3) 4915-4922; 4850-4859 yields 1.10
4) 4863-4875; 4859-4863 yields 1.10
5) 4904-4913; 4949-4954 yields 1.17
